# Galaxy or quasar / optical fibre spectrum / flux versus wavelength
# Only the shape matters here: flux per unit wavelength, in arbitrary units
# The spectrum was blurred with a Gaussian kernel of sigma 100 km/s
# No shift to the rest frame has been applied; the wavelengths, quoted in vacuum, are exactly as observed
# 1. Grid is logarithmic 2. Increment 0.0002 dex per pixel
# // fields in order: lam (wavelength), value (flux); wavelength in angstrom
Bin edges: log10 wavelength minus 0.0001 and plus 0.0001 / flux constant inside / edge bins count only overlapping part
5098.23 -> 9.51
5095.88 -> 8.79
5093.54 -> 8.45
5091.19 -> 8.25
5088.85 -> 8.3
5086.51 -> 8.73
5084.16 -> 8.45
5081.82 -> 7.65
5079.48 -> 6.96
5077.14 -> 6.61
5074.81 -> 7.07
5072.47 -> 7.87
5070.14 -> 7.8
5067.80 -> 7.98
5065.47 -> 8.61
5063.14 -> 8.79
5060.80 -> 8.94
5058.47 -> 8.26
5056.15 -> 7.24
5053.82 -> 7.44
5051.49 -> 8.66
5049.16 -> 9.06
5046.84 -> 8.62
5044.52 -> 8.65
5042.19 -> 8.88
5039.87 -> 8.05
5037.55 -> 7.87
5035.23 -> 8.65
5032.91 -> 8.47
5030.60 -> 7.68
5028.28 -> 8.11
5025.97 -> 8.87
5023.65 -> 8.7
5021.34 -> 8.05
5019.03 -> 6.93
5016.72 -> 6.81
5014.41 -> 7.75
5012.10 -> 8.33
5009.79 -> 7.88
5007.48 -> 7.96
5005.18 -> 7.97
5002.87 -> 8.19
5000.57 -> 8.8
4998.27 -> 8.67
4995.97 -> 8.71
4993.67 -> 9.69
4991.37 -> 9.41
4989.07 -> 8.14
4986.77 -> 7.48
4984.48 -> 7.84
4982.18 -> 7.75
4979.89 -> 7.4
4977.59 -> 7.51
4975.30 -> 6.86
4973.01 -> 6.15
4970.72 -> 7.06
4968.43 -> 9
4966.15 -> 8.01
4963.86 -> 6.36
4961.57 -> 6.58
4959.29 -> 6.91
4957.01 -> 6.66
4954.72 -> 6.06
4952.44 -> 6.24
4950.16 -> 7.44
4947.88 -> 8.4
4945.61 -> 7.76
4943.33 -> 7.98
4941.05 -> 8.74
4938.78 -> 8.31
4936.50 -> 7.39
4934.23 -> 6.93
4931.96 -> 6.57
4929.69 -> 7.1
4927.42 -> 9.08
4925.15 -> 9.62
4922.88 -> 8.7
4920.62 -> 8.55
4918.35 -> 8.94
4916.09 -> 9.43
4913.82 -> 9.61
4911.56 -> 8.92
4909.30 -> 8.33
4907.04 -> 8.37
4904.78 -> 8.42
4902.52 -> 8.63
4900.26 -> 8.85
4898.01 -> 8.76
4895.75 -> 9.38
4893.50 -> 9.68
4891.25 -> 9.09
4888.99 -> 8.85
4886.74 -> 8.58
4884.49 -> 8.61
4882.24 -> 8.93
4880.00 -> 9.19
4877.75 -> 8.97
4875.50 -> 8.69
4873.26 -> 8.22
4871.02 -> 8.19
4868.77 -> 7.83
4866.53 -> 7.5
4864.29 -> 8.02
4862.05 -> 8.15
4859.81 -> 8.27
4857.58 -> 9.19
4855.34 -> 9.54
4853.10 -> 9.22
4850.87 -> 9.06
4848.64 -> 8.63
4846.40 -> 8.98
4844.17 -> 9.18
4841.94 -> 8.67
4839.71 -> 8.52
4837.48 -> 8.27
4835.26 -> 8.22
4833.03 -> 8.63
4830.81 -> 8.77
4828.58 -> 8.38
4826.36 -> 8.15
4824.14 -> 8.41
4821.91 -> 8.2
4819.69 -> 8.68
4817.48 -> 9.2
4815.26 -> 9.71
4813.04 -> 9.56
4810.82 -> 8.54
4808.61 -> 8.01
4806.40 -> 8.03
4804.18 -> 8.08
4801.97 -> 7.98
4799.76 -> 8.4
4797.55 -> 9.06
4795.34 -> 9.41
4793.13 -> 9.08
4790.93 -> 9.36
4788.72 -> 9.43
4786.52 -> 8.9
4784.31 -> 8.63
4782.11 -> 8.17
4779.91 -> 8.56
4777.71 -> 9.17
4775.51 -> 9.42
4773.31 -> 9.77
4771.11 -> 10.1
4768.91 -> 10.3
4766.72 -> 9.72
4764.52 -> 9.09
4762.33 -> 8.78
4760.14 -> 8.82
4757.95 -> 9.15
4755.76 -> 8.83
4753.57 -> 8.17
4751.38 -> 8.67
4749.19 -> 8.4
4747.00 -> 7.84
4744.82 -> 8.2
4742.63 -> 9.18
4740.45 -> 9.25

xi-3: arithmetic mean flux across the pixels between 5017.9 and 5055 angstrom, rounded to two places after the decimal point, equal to 8.29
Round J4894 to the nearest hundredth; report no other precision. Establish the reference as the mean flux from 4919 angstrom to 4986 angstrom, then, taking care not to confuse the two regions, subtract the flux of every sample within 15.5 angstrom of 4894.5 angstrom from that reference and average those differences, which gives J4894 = -1.28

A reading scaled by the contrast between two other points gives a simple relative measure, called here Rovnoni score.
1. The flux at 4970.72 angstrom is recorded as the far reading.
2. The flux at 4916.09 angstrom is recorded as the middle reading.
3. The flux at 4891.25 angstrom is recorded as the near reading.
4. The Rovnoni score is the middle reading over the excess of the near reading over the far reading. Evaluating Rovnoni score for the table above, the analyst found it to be 5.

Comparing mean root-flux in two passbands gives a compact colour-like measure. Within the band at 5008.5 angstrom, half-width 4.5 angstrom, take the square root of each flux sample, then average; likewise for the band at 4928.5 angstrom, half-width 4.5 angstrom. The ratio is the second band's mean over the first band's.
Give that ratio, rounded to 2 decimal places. 1.00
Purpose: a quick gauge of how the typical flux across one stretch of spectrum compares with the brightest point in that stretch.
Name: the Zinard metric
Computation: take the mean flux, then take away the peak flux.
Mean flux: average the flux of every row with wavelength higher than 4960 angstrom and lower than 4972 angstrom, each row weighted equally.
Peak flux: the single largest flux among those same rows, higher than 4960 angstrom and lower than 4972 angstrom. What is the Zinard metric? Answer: -1.6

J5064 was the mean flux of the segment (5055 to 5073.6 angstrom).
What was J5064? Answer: 8.19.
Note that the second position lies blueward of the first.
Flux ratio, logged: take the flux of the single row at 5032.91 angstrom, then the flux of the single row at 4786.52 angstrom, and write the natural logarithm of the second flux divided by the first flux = 0.05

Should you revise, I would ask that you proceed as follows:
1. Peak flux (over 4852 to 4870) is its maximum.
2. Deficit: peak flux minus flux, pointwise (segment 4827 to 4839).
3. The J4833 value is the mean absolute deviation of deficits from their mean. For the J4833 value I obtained 0.20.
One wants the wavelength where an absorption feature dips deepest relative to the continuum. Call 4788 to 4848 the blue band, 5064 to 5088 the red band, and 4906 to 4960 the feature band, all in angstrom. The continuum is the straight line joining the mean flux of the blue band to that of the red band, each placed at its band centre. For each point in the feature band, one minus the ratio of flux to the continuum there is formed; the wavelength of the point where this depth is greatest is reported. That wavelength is 4954.72 angstrom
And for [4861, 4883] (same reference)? 4866.53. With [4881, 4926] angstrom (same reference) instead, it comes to 4909.30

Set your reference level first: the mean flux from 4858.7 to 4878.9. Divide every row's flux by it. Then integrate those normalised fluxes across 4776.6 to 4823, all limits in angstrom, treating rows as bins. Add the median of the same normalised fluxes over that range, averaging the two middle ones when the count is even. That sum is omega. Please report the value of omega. 50.7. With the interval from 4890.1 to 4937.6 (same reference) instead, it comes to 50.8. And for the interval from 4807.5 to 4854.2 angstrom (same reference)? 50.7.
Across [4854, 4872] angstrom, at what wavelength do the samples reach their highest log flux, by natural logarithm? 4855.34 angstrom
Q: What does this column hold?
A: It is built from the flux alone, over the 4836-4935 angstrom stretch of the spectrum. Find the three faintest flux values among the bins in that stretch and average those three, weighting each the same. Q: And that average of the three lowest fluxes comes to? 6.9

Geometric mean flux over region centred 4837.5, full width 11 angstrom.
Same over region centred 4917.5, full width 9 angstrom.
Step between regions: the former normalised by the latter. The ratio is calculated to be 0.93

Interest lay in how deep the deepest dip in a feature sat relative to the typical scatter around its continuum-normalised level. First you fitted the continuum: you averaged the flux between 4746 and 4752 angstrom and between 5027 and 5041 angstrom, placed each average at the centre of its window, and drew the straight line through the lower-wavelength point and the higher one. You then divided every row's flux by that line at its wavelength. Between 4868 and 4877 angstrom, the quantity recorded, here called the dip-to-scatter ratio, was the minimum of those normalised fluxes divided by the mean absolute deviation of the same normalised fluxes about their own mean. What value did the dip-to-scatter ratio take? 34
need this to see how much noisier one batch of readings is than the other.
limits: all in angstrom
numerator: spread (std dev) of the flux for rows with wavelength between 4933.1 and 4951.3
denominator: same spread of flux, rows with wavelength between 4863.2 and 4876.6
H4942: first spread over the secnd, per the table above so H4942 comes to 1.5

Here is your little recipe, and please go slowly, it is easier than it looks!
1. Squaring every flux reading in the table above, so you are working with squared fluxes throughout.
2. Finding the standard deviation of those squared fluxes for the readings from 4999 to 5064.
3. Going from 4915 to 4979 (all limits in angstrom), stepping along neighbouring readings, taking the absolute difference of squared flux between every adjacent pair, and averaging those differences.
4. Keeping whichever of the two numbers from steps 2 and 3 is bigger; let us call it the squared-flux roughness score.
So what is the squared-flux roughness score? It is 11.1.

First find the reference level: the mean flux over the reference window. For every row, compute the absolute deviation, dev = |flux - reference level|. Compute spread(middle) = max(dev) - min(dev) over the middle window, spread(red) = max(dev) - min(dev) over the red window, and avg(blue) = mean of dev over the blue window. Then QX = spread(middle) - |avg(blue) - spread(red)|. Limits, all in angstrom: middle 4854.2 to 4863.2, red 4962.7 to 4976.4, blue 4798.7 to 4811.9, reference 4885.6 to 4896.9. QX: -1.0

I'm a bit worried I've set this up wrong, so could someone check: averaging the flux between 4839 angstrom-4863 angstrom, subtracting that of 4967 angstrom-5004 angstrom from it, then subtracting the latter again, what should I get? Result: -7.2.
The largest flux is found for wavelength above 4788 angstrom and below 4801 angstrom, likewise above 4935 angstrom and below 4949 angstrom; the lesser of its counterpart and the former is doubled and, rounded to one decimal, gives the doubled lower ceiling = 17.5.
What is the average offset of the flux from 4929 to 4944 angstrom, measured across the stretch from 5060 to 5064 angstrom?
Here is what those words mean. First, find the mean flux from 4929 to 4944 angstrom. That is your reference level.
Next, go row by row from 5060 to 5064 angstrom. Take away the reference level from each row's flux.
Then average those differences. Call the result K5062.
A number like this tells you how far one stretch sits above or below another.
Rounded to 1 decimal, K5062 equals 1.3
